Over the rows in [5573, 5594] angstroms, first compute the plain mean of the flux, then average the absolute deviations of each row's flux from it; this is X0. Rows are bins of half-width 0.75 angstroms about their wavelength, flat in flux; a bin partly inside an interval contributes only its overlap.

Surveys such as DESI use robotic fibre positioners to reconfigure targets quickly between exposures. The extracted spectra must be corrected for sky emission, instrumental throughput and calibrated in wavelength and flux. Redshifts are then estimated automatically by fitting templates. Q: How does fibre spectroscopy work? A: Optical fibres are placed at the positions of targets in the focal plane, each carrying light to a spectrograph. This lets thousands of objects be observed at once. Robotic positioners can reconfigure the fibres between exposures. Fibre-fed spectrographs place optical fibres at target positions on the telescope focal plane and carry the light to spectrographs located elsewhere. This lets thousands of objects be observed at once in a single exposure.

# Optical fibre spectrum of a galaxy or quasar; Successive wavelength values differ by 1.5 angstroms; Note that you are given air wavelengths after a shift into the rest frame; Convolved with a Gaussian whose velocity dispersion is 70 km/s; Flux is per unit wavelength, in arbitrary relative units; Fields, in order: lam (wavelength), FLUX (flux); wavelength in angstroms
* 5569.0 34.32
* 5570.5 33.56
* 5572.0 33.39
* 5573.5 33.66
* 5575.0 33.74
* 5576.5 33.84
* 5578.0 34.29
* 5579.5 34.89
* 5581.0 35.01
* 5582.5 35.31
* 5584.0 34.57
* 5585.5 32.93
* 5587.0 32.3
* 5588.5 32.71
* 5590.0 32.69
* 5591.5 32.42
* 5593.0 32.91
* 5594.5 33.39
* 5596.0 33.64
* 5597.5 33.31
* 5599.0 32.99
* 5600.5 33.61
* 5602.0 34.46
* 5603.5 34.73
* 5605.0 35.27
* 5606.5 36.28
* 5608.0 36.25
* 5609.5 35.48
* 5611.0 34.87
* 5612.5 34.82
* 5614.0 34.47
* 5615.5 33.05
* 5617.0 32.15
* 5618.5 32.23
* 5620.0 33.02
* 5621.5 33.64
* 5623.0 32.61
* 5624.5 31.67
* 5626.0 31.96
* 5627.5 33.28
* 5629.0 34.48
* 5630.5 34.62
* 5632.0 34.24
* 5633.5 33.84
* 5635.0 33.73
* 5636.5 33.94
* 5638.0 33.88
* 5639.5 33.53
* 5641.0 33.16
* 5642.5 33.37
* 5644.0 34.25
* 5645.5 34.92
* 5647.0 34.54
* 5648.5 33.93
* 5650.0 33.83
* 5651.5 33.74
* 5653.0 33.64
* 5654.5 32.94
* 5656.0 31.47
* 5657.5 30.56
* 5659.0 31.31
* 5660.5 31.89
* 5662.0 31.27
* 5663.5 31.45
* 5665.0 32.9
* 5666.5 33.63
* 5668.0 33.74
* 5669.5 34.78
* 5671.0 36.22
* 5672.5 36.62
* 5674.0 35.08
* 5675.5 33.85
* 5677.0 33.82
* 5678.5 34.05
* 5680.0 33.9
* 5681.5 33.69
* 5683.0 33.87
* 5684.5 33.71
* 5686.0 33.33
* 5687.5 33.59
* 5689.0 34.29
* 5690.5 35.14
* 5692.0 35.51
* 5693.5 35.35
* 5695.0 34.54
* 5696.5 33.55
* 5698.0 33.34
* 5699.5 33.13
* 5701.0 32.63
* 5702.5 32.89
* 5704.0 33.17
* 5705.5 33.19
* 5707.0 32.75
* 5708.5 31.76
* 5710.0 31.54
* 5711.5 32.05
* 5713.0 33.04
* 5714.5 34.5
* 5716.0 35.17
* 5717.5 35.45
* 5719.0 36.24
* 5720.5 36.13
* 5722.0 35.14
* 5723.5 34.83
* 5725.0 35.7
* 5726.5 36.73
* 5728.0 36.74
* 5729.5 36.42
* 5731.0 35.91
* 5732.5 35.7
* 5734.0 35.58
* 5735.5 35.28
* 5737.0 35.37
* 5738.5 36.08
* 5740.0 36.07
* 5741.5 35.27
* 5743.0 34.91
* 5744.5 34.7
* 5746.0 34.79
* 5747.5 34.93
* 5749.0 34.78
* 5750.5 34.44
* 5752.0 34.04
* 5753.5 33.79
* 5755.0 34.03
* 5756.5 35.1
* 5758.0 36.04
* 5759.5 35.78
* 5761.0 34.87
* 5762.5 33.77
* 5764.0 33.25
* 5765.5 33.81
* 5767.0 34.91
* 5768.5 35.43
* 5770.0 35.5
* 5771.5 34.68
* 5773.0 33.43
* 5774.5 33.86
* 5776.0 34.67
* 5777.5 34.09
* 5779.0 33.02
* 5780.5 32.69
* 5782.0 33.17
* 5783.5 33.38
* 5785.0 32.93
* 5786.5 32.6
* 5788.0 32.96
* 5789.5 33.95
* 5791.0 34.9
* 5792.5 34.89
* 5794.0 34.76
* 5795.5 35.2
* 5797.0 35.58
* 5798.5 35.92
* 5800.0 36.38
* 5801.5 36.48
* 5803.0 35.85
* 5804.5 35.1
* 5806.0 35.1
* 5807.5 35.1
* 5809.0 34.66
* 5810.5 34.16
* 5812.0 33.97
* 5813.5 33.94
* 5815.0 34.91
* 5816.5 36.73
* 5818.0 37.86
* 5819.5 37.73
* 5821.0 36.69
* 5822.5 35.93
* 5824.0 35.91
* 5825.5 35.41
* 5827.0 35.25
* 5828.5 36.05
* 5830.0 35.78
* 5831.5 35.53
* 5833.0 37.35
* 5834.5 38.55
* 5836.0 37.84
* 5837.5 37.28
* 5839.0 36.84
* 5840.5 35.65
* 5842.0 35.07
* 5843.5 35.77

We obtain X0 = 0.86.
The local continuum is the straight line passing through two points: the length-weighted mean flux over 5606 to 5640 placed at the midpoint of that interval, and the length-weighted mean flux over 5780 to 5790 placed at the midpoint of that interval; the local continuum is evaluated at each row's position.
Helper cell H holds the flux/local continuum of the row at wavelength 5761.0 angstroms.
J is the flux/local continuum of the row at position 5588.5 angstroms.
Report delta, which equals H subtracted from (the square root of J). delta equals -0.069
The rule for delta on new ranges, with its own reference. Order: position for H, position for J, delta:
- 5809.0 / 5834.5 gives 0.032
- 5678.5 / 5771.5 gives 0.008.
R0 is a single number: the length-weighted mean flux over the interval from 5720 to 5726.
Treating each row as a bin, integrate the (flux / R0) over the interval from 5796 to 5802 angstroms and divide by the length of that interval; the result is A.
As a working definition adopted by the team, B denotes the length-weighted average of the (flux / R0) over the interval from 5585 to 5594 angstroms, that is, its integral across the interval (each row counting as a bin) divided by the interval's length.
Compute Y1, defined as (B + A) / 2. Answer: 0.97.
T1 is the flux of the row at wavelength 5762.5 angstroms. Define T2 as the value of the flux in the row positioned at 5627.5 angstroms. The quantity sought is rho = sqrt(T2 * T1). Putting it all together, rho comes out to 33.52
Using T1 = 33.77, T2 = 33.28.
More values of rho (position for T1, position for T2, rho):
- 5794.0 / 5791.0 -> 34.83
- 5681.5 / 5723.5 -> 34.26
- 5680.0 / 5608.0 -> 35.06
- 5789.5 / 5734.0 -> 34.76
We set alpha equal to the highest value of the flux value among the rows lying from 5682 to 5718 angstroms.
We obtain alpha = 35.51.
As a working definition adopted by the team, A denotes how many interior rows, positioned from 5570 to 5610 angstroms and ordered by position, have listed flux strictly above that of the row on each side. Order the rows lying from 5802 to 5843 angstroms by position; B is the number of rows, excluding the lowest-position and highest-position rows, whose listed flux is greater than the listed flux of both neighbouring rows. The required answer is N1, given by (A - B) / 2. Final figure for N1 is 0.50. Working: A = 4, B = 3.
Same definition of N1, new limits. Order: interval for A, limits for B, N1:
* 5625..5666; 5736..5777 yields 0.00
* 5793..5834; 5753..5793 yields -1.00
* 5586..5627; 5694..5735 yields 0.50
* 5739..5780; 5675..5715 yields 0.00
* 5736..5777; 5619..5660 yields 0.00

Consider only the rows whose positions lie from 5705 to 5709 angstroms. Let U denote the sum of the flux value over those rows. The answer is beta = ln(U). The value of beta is 4.582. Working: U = 98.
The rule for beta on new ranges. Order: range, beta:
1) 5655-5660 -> 4.536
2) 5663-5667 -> 4.585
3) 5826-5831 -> 4.674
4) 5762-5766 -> 4.613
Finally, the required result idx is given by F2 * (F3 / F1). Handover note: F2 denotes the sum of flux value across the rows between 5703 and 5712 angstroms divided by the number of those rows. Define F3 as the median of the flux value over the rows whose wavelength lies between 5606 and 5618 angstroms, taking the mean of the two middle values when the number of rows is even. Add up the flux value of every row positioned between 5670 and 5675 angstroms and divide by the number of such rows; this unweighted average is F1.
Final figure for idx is 31.4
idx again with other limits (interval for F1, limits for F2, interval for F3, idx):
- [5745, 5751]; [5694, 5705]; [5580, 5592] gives 31.5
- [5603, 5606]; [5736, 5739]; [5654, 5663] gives 32.0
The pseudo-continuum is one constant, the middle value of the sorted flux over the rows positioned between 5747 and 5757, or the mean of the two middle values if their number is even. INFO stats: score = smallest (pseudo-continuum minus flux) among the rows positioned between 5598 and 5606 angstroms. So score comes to -0.8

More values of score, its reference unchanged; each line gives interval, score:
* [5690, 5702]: -1.1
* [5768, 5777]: -1.1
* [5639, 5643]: 0.9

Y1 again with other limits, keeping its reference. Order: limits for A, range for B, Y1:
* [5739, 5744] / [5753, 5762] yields 0.99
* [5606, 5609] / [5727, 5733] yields 1.02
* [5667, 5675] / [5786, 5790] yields 0.96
